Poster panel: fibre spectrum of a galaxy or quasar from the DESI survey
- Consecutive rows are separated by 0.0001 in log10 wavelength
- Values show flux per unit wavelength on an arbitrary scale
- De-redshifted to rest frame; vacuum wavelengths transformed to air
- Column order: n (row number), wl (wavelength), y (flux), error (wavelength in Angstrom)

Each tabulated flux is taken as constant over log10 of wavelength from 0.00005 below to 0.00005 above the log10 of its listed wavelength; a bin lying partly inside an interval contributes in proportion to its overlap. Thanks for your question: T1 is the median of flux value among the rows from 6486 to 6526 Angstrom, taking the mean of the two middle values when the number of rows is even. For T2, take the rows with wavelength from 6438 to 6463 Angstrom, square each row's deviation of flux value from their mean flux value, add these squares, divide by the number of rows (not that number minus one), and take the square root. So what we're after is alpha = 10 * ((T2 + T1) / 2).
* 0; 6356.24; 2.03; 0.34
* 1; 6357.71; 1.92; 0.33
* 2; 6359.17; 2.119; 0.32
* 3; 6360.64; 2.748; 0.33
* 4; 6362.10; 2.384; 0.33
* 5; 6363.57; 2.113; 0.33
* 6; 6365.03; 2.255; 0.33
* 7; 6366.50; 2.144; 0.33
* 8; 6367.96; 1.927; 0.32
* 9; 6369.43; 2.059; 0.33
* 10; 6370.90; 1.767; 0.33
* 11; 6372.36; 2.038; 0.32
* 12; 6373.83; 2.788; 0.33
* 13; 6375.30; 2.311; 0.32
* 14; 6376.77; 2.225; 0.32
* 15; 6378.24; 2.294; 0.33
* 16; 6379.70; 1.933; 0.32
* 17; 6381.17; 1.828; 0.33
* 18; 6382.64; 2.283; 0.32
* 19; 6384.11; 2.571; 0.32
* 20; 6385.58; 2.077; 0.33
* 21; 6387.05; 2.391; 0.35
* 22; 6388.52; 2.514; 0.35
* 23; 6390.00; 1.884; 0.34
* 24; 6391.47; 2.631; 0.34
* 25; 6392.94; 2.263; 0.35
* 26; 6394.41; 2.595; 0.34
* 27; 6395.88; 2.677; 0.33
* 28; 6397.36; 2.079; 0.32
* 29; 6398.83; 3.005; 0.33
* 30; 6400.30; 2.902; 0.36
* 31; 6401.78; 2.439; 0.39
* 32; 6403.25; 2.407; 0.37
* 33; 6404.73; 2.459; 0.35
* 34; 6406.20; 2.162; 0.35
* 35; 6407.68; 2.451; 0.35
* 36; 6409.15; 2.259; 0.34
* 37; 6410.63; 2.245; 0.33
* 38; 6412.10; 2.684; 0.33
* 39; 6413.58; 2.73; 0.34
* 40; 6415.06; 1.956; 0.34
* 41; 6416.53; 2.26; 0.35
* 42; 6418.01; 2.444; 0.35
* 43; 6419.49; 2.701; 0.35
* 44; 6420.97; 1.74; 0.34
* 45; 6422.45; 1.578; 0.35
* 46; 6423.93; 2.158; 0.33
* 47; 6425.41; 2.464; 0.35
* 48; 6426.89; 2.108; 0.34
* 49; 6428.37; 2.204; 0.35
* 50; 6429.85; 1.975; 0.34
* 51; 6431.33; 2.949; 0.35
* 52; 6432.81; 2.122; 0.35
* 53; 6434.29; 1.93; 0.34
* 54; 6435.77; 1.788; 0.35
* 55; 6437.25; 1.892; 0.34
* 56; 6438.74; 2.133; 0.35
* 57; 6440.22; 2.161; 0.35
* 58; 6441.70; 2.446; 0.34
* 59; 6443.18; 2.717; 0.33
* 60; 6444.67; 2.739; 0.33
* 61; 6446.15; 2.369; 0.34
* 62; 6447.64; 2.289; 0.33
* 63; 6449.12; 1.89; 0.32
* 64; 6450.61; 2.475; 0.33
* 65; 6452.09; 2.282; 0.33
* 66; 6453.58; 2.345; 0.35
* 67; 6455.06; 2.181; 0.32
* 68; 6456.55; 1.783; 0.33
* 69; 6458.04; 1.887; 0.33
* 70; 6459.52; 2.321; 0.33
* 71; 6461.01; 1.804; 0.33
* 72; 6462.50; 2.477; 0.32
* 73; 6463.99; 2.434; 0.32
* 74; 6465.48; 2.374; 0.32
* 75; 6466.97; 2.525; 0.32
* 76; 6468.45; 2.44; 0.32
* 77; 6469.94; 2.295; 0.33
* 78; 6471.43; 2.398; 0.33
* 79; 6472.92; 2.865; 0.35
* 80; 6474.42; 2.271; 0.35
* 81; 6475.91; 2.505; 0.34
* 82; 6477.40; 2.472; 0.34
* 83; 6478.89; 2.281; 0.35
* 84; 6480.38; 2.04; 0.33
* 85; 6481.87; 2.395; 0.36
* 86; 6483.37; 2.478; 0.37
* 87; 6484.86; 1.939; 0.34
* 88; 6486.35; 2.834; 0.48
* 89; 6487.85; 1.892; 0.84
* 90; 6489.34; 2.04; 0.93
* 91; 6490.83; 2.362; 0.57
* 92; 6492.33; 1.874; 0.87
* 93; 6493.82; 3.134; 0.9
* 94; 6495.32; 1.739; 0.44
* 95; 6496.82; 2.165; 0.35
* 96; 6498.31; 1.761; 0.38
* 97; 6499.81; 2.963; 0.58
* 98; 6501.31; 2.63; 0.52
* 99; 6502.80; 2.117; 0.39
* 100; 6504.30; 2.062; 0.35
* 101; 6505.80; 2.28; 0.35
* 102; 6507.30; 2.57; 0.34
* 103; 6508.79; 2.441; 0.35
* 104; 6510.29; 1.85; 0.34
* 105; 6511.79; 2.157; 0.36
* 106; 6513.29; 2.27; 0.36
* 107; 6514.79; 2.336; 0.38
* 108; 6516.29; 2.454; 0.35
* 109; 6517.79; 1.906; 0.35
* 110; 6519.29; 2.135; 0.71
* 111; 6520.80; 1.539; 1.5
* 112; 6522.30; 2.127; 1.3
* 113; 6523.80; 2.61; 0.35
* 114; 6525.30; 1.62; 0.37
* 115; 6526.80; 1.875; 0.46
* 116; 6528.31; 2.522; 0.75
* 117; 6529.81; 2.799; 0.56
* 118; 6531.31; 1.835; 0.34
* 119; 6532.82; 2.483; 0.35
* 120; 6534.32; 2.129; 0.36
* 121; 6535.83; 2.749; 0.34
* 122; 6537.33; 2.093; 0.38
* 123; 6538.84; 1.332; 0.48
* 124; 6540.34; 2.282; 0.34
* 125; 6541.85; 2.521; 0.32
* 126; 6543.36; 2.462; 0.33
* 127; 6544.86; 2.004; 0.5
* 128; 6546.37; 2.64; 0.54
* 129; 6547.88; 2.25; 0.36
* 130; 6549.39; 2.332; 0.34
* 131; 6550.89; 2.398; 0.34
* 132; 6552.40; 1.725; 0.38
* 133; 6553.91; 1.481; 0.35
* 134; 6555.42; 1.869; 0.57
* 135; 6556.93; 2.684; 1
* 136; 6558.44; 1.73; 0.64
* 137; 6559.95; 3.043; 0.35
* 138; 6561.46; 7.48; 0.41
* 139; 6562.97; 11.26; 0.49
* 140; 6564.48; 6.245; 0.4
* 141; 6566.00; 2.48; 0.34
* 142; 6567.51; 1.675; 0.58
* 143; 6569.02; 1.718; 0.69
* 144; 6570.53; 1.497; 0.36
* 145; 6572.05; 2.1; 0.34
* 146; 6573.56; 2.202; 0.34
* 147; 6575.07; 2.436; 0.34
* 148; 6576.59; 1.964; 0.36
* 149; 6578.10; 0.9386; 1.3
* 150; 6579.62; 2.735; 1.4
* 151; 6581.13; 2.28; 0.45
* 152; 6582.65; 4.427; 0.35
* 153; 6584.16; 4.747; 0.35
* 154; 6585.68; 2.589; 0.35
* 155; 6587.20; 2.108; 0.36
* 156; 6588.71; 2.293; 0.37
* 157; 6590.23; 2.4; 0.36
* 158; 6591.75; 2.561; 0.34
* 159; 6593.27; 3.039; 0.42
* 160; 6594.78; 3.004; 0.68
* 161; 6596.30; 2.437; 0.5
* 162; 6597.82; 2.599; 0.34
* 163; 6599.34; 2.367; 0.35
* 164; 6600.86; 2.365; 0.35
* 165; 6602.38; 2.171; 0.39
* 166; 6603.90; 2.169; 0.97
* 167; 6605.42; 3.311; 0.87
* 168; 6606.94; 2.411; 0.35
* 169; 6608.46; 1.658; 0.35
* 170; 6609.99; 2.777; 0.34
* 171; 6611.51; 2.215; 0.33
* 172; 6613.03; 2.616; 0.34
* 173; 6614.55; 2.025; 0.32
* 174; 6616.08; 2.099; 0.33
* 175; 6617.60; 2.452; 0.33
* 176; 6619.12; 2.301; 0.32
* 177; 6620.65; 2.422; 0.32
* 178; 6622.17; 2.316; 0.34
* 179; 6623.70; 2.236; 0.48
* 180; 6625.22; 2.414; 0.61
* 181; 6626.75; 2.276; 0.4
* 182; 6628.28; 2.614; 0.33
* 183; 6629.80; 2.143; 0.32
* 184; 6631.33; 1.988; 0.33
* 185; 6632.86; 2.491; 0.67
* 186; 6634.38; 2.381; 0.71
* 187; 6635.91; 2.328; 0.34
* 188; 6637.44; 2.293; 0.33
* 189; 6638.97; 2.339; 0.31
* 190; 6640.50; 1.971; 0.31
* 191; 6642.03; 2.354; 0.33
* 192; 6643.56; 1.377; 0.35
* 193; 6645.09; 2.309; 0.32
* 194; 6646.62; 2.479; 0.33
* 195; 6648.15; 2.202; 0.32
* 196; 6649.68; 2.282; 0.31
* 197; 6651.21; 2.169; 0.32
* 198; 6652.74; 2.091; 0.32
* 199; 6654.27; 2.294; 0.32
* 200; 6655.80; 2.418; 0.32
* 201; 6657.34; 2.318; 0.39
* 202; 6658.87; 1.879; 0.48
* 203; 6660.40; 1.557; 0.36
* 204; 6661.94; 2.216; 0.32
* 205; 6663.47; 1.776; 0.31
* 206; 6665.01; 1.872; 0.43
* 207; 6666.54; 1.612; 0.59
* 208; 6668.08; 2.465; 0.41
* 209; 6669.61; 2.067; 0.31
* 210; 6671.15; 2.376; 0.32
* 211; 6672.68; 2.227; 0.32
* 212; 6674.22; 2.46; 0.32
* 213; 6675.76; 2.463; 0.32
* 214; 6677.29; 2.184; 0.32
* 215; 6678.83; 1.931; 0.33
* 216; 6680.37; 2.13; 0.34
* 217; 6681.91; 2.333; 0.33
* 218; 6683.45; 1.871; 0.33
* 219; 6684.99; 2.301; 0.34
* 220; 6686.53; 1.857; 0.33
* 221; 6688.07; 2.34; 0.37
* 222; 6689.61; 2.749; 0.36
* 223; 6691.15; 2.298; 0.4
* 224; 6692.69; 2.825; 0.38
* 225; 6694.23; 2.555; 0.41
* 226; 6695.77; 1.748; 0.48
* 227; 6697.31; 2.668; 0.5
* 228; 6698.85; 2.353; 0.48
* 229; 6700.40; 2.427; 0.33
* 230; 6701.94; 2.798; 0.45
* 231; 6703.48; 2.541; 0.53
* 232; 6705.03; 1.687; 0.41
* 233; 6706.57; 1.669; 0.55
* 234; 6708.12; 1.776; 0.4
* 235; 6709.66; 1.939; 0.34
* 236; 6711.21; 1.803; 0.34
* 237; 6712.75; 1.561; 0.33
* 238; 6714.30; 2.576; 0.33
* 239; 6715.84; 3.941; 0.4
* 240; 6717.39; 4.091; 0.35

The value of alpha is 12.2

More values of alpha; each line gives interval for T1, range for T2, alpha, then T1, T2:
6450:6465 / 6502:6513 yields 12.6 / 2.30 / 0.22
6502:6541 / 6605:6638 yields 12.3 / 2.15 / 0.31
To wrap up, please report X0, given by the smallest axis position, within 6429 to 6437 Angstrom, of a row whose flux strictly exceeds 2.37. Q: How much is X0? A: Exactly 6431.33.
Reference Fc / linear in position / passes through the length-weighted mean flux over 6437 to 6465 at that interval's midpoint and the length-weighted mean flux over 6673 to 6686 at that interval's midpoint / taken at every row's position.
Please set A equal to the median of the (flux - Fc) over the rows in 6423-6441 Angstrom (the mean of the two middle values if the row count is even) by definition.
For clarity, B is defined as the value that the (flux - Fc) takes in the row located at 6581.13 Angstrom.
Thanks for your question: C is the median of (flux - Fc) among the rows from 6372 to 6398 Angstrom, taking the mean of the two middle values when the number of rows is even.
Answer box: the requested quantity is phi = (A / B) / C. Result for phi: -95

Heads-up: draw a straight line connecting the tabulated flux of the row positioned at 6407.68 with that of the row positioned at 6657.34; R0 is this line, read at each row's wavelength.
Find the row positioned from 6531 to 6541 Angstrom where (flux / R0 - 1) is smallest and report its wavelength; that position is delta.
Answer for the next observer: 6538.84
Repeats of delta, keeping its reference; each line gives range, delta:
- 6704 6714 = 6712.75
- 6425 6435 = 6434.29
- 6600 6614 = 6608.46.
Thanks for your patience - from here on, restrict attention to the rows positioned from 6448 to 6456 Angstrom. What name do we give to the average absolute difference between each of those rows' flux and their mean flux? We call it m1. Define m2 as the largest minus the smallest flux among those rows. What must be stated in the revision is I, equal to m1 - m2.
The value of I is -0.43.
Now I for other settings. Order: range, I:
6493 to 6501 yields -0.84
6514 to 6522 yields -0.63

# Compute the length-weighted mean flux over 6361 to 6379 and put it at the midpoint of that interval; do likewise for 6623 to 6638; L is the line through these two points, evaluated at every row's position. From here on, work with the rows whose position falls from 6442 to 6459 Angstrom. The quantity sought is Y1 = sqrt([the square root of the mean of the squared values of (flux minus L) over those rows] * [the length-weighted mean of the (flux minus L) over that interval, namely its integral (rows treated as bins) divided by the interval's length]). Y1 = 0.10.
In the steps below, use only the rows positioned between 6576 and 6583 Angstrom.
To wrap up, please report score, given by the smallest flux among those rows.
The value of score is 0.9386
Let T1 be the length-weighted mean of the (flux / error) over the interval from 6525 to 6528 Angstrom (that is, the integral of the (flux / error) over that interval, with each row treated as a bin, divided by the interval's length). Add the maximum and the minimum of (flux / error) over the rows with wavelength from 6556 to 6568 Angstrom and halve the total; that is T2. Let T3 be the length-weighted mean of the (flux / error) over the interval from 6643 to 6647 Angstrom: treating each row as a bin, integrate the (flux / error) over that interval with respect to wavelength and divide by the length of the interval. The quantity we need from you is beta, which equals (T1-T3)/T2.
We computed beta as -0.2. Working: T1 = 4.1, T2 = 12.8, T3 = 6.21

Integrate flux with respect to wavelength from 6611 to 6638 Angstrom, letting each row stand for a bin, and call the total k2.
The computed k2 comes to 62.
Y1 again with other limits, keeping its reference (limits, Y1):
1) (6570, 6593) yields 0.45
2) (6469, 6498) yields 0.14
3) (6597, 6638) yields 0.11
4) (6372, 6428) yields 0.20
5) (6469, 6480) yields 0.22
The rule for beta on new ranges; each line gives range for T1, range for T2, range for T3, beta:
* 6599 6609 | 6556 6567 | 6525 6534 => 0.0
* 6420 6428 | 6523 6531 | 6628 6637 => 0.0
